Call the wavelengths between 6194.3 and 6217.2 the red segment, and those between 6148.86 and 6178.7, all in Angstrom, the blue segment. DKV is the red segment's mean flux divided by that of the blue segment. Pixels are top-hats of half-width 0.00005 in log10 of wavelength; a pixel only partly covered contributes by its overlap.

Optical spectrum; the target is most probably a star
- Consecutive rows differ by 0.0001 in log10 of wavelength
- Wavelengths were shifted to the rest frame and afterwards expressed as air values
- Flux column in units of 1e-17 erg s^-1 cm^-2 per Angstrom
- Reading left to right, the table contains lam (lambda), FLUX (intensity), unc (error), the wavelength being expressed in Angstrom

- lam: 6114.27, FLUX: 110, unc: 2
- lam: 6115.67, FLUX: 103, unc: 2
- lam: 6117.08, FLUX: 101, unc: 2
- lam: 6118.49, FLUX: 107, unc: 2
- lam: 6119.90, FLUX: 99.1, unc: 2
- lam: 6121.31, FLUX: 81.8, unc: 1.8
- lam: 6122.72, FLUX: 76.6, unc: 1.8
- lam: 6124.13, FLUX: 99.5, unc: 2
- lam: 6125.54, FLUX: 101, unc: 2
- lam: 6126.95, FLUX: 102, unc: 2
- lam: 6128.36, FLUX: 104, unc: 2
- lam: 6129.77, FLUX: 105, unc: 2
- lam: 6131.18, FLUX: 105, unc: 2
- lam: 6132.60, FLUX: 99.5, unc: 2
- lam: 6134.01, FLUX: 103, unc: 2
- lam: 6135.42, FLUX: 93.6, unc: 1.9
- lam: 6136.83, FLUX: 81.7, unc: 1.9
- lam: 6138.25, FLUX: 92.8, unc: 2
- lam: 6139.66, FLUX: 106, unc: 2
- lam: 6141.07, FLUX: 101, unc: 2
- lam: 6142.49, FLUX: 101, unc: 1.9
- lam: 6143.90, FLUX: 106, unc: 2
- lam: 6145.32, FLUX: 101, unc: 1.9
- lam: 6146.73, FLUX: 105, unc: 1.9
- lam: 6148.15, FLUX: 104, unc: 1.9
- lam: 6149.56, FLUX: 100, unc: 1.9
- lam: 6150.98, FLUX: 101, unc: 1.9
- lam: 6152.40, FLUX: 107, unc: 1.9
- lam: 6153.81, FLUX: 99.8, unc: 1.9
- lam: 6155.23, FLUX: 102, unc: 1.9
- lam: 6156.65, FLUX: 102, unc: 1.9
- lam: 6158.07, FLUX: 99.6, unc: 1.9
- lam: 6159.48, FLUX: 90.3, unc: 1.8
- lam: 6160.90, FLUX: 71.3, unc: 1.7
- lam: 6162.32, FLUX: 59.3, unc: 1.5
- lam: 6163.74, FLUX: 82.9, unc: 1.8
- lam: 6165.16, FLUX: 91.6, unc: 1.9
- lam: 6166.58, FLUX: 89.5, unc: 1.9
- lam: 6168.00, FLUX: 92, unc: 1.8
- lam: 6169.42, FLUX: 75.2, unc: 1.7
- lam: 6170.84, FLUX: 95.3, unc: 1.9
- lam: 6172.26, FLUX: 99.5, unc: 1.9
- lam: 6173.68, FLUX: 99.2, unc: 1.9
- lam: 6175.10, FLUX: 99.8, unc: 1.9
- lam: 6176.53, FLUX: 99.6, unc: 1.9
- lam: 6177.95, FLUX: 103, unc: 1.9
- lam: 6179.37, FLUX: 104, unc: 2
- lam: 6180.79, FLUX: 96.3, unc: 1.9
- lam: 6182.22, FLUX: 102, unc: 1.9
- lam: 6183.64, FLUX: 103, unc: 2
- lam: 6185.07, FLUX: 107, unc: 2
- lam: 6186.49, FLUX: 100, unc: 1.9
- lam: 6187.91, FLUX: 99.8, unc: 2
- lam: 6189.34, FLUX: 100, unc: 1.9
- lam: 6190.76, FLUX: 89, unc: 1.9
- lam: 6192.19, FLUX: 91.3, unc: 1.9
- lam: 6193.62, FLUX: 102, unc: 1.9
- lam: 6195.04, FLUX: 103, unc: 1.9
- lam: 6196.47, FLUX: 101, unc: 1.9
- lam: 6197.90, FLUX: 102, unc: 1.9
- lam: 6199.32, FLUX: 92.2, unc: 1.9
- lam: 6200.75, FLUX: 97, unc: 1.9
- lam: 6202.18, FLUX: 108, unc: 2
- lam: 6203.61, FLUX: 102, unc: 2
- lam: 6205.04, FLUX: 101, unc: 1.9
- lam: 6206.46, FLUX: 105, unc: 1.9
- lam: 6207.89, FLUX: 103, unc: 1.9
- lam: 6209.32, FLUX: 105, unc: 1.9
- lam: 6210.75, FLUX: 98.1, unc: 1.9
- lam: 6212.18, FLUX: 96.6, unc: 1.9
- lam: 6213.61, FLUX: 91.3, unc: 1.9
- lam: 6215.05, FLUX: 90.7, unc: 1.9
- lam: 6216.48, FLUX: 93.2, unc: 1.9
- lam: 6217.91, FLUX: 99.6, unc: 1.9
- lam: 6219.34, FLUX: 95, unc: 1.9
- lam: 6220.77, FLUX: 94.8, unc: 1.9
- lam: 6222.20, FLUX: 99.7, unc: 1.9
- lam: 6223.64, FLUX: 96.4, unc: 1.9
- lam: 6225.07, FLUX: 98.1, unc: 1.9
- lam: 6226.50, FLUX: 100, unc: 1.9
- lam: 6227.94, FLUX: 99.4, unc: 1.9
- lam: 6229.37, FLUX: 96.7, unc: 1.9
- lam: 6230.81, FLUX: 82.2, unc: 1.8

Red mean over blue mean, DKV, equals 1.06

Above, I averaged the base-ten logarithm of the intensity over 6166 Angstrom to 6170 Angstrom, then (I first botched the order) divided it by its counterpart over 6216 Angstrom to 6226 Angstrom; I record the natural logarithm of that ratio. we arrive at -0.028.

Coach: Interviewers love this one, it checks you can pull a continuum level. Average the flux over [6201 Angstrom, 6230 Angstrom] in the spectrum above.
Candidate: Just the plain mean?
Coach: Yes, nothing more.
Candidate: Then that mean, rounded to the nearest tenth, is 98.7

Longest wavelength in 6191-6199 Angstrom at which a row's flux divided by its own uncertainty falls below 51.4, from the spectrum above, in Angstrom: 6192.19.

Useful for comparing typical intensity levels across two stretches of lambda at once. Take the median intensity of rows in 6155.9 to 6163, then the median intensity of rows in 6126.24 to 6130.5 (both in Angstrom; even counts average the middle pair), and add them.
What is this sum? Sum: 194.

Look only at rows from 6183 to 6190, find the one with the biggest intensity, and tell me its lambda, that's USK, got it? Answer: 6185.07 Angstrom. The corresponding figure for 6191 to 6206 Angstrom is 6202.18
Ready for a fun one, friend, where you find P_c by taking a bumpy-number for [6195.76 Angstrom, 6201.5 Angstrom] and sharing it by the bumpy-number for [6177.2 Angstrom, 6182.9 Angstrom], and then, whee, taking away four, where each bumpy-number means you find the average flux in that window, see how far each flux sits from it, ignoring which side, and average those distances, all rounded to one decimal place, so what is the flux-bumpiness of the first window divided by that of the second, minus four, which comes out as -2.6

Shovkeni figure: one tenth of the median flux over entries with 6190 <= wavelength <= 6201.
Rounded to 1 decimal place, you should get 9.9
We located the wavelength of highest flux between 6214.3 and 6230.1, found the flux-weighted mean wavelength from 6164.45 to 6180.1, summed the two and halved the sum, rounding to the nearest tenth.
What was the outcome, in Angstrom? 6199.5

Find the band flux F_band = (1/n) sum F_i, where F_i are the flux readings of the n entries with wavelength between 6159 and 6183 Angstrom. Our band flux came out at 91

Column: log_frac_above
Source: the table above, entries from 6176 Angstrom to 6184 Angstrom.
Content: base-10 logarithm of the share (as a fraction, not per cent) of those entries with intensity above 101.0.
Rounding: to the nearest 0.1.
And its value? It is -0.2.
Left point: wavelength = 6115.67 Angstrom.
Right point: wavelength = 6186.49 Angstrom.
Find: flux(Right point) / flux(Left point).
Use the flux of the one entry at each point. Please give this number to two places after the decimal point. 0.97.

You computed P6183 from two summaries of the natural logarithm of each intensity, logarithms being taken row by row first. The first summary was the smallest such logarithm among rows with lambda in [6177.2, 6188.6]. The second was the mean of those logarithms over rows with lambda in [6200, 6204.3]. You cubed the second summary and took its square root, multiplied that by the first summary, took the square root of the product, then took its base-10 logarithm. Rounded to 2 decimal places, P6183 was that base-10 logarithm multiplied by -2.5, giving -2.07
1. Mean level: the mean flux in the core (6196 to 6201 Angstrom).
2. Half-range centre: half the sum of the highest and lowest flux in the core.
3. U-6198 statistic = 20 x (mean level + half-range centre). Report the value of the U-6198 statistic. 3903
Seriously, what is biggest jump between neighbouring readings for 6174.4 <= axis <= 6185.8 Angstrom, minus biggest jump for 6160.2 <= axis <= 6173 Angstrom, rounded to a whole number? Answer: -16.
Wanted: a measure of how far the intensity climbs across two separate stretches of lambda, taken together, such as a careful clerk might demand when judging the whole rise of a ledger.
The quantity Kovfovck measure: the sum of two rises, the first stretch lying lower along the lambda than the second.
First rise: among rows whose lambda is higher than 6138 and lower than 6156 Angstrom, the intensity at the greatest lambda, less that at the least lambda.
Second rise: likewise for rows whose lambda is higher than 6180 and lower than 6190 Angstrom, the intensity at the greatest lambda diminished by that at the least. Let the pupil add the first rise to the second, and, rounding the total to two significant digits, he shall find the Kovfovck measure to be 13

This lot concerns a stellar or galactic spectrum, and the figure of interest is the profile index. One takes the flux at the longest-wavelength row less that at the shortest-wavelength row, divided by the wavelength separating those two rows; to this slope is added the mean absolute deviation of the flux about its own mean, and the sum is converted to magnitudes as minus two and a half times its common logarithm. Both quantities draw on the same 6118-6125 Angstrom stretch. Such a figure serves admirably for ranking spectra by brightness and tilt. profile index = -2.5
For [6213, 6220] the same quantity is -1.3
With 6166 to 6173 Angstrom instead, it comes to -2.3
